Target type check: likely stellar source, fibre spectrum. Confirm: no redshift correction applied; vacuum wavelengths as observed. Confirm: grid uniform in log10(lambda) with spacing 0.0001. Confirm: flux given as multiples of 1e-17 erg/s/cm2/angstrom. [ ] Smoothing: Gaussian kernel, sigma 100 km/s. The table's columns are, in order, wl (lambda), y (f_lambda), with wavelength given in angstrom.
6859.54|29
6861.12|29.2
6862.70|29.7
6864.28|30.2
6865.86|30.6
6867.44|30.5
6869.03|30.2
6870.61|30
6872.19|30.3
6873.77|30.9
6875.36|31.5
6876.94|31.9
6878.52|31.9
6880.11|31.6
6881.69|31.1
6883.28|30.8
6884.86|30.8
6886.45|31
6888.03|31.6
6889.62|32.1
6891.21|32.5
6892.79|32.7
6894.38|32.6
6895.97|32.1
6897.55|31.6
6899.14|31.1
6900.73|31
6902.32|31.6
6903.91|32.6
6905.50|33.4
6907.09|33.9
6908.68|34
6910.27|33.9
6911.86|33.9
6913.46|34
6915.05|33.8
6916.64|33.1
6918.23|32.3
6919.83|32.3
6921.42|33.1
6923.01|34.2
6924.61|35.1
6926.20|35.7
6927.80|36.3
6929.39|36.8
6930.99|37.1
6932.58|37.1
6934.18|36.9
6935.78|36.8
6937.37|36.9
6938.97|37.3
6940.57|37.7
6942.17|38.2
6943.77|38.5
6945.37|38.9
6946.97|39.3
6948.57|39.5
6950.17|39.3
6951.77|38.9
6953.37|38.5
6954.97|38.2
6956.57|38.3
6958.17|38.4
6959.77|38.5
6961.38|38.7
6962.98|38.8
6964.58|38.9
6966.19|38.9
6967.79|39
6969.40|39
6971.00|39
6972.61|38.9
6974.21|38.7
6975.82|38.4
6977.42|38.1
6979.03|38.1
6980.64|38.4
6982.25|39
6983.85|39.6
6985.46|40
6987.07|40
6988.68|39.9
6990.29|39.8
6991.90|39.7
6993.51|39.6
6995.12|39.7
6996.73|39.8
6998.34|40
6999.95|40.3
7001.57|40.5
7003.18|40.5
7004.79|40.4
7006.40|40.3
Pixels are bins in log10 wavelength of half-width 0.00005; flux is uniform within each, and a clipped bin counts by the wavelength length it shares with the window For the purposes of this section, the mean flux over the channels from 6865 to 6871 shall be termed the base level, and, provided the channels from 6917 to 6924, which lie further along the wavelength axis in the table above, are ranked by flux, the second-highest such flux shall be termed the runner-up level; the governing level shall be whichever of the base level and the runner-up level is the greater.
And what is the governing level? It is 33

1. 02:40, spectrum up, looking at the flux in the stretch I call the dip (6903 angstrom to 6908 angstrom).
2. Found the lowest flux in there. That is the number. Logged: 32.6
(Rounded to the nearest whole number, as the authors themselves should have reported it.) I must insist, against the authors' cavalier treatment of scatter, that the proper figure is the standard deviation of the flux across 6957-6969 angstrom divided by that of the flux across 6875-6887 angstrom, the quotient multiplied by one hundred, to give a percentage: 48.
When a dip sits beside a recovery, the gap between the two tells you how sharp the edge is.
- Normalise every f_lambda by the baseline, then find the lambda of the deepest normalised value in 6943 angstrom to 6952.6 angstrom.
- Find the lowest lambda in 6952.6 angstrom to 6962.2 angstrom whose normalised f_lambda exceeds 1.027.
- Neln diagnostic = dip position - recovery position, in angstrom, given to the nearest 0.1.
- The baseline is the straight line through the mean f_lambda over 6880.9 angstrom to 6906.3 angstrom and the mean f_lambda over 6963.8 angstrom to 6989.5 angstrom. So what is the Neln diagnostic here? -1.6 angstrom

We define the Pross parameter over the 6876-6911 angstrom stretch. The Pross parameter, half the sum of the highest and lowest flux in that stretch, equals 32.4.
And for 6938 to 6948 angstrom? 38.3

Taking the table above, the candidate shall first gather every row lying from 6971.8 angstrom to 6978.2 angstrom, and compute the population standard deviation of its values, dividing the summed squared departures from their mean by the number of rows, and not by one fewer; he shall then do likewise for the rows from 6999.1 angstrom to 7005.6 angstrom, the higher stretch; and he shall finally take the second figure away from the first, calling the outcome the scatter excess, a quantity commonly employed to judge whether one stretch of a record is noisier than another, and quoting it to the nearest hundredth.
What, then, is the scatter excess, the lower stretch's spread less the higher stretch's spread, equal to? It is 0.22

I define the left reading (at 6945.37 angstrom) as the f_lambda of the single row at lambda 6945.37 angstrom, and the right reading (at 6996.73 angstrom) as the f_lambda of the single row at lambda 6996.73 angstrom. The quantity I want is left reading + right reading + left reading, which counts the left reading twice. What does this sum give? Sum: 118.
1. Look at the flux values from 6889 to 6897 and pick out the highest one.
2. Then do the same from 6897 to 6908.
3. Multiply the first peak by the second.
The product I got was 1109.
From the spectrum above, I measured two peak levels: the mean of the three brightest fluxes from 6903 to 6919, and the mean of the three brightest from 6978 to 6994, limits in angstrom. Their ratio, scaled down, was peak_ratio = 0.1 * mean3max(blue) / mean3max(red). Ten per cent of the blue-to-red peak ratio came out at 0.085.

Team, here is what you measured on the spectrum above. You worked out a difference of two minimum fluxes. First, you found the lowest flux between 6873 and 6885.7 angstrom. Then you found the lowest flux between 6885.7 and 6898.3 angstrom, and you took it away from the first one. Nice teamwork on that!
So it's 0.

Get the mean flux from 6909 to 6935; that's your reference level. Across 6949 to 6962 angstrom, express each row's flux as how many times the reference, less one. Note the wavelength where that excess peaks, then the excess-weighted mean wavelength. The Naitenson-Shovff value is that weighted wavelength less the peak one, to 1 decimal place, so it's 5.4 angstrom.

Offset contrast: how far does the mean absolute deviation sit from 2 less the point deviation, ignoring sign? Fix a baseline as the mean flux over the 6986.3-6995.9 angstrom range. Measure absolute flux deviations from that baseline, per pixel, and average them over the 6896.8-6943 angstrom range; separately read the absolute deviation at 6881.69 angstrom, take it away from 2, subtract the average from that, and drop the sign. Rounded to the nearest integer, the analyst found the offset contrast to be 12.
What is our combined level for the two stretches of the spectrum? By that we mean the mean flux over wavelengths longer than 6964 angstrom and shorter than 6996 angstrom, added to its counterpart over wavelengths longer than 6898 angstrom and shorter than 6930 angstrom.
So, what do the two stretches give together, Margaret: 72.7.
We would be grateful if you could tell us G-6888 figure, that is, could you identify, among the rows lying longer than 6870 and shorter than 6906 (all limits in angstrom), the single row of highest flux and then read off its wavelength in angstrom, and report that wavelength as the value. 6905.50 angstrom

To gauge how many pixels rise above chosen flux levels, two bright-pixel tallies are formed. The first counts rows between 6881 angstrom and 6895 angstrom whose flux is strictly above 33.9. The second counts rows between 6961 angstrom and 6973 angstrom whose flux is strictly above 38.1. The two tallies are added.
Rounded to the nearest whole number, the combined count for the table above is 8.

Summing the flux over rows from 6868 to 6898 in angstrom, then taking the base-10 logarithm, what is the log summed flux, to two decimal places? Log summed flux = 2.78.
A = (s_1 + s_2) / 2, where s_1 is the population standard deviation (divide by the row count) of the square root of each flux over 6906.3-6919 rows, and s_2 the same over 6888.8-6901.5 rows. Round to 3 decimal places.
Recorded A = 0.052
